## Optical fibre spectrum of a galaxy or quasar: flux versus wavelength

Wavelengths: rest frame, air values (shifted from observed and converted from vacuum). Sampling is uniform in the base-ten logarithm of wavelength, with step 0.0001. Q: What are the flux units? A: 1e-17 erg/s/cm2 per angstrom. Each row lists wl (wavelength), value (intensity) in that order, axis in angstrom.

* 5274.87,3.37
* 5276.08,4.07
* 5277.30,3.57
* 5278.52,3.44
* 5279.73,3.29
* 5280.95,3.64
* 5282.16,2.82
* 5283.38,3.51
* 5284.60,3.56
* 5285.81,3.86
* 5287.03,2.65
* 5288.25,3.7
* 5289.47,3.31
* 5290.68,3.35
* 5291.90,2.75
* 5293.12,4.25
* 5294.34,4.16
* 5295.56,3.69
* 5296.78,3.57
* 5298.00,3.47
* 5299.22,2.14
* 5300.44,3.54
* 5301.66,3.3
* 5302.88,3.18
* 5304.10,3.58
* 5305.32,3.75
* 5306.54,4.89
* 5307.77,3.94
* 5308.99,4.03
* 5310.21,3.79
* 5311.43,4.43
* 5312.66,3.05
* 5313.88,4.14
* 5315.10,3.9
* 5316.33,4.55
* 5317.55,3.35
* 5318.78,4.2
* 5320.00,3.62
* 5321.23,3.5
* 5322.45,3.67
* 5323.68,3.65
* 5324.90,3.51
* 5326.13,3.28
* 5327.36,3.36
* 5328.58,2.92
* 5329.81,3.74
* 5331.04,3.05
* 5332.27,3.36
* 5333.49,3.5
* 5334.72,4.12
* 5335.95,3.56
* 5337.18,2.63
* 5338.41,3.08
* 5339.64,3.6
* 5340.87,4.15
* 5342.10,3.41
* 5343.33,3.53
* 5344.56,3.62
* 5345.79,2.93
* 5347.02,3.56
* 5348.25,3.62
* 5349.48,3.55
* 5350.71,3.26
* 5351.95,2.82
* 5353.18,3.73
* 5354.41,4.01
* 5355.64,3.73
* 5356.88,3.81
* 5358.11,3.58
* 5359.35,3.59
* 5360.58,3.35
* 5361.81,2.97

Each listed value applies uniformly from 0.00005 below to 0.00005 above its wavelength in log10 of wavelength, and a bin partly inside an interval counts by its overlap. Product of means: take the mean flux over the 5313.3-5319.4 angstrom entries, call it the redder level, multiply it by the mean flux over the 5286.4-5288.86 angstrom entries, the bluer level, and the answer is 12.8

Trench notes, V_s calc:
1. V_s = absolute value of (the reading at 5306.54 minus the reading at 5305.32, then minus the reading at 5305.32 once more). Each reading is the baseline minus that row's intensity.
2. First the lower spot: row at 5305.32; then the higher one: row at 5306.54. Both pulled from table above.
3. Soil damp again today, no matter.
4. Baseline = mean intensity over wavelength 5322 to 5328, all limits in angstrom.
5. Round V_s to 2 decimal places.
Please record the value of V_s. 0.88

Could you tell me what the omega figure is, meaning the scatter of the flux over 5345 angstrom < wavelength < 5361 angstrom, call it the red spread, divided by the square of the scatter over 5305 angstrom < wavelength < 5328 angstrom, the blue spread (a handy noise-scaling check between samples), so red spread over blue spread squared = 1.5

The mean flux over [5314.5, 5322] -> 3.85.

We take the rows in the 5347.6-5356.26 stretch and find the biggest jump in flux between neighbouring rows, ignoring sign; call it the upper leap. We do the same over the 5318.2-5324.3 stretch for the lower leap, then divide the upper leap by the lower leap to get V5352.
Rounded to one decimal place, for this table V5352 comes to 1.6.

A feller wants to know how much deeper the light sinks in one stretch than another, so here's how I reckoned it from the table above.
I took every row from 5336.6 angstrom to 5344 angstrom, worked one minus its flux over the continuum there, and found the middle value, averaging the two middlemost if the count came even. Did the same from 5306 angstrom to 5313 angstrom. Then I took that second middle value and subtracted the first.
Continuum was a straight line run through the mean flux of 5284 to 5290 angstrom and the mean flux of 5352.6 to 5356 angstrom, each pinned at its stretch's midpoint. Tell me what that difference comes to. -0.20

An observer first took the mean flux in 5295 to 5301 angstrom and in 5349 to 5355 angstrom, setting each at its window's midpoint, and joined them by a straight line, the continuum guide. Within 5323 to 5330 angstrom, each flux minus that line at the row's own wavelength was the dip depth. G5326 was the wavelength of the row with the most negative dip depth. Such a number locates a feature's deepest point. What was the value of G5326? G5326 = 5328.58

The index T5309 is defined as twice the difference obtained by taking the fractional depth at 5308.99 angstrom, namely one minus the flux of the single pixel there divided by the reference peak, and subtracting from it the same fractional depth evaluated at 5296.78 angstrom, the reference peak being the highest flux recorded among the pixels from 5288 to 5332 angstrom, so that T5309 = -0.19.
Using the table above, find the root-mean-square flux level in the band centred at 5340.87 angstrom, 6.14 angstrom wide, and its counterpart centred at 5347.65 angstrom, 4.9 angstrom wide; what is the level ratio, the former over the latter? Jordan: 1.04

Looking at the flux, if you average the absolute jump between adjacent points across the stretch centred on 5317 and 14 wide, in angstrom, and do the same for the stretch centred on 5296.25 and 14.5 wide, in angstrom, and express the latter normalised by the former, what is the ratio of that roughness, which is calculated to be 0.87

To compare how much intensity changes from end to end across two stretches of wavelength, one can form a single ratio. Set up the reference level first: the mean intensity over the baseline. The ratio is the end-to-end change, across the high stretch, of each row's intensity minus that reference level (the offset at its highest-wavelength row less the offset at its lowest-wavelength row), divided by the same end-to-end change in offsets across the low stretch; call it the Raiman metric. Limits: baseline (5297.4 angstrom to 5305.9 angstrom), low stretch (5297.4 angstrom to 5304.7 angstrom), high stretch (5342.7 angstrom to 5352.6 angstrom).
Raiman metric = -6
